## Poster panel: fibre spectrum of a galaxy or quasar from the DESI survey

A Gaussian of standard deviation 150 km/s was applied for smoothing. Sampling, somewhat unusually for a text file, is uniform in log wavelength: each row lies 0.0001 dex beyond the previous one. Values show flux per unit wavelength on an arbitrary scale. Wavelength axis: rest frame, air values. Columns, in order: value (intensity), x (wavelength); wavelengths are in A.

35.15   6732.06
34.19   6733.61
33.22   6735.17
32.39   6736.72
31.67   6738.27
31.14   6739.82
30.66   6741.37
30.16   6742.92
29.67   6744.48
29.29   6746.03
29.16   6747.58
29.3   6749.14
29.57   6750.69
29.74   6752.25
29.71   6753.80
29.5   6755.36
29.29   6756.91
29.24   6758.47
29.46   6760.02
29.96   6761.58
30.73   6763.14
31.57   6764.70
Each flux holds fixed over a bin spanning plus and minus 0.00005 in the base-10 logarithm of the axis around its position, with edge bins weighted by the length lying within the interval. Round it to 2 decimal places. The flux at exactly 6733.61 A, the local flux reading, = 34.19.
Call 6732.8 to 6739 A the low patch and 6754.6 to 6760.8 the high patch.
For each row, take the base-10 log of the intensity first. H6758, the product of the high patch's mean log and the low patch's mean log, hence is 2.23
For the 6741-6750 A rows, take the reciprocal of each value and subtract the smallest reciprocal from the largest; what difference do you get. 0.0017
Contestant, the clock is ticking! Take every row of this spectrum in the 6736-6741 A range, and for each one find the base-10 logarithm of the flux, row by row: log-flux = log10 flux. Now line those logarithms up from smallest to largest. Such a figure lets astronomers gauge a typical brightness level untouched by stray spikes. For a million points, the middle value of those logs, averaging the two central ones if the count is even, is 1.50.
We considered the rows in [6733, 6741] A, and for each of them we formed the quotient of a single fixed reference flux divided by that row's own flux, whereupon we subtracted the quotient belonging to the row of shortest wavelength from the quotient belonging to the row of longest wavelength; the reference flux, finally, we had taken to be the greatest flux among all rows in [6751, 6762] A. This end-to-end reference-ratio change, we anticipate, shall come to 0.086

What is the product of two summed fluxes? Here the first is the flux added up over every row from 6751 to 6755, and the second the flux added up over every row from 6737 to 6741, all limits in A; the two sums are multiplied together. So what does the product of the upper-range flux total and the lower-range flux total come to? 3734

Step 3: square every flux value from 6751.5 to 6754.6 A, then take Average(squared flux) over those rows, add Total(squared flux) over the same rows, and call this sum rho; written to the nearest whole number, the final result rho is 2651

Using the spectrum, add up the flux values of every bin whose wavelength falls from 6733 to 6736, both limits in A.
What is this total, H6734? 67.4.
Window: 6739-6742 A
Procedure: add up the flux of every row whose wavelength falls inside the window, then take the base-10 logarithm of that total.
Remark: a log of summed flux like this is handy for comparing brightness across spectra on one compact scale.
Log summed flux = 1.79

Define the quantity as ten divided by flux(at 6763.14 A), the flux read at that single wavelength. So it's 0.325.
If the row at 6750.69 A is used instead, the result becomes 0.338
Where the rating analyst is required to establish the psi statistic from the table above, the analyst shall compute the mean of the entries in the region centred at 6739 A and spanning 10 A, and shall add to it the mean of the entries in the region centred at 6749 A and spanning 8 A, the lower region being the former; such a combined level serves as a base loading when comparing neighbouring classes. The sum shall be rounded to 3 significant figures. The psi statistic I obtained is 61.0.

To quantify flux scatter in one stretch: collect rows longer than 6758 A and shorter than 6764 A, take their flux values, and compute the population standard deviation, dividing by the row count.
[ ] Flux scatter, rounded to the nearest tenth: 0.6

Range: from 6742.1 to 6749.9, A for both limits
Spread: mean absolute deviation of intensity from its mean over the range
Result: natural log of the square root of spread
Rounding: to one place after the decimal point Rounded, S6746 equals -0.6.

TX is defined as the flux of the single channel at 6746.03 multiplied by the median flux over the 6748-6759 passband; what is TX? 864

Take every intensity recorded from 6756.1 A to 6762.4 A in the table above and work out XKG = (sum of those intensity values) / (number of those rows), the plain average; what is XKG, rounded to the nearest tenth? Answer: 29.5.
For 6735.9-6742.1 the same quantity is 31.5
